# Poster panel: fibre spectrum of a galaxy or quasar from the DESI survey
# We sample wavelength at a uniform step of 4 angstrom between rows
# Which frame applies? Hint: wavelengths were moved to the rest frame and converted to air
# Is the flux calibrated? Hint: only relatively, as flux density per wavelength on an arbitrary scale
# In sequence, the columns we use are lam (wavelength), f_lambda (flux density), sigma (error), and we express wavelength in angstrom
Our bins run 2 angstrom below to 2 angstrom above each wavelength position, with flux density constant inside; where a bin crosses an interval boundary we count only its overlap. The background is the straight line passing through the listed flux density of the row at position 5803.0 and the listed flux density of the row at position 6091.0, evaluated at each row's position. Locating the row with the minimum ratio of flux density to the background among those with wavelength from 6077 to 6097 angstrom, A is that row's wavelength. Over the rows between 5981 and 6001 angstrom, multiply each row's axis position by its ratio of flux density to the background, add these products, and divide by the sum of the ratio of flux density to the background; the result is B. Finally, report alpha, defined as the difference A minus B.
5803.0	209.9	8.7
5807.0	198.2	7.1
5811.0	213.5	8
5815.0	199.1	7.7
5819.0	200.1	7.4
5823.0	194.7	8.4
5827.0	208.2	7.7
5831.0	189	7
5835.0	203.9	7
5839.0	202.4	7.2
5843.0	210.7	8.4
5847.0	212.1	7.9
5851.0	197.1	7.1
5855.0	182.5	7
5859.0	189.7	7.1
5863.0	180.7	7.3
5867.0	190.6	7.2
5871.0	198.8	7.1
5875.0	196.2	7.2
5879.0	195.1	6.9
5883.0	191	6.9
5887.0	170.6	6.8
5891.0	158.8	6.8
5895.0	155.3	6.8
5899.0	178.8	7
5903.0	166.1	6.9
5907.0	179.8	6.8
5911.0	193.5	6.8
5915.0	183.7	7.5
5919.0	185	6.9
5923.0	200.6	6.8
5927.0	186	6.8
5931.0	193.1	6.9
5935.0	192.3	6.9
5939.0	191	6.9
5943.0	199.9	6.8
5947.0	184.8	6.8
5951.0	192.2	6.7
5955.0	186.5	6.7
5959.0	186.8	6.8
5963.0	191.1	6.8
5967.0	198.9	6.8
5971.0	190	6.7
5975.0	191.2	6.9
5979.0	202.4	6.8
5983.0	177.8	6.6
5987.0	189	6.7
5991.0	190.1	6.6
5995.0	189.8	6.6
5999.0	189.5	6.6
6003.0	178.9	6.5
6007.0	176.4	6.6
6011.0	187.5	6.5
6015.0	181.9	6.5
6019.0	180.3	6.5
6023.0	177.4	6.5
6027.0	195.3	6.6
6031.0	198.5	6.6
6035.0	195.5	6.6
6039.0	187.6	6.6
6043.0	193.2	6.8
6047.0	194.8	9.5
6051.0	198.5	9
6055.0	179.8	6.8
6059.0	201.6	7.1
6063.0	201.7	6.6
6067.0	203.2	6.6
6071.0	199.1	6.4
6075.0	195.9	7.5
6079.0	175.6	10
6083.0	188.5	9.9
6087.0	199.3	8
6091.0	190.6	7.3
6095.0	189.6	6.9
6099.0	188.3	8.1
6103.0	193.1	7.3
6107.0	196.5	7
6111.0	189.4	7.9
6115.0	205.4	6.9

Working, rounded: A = 6079.0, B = 5991.1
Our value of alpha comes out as 87.9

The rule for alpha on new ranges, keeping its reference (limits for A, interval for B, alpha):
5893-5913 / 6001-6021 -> -116.0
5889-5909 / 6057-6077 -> -172.0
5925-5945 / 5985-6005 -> -67.9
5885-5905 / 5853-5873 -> 31.8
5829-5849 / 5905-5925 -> -84.2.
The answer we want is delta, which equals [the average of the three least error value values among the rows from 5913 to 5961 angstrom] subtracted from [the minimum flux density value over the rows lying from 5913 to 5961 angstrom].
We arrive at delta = 177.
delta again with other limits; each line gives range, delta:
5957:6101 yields 169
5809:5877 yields 174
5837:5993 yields 149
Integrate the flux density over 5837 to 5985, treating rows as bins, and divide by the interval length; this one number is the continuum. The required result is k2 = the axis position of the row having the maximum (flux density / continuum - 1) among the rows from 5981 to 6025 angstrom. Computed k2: 5991.0 angstrom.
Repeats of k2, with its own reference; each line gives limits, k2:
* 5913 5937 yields 5923.0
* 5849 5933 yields 5923.0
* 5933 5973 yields 5943.0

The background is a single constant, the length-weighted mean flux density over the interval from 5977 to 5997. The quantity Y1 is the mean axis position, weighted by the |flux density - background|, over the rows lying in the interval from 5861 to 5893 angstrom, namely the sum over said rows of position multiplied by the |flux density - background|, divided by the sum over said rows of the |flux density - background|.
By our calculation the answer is 5882.4 angstrom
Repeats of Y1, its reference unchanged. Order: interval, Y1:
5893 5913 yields 5900.0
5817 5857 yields 5838.2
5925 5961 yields 5943.1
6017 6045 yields 6027.7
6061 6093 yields 6073.6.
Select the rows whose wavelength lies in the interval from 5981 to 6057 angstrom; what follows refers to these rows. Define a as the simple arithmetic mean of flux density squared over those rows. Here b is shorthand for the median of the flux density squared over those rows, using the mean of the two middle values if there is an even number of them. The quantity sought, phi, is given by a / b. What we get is 0.99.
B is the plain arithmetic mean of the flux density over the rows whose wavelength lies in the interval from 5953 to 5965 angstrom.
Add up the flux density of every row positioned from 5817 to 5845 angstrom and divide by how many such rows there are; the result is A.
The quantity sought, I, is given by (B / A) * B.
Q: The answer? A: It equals 176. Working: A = 201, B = 188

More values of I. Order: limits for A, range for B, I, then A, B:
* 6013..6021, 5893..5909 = 160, 181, 170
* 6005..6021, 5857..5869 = 193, 182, 187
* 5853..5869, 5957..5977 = 198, 186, 192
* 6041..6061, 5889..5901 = 139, 194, 164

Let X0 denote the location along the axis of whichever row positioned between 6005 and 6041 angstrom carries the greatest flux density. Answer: 6031.0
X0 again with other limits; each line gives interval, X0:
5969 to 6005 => 5979.0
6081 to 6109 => 6087.0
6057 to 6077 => 6067.0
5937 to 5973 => 5943.0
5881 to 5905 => 5883.0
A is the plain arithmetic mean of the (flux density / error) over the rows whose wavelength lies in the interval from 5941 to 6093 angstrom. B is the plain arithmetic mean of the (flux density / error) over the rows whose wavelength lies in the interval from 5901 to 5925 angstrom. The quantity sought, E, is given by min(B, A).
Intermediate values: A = 27.4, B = 26.6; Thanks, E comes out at 26.6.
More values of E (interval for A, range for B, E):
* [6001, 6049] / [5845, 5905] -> 26.0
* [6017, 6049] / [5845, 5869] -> 26.4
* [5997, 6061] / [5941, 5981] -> 27.4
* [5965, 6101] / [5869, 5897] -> 26.1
